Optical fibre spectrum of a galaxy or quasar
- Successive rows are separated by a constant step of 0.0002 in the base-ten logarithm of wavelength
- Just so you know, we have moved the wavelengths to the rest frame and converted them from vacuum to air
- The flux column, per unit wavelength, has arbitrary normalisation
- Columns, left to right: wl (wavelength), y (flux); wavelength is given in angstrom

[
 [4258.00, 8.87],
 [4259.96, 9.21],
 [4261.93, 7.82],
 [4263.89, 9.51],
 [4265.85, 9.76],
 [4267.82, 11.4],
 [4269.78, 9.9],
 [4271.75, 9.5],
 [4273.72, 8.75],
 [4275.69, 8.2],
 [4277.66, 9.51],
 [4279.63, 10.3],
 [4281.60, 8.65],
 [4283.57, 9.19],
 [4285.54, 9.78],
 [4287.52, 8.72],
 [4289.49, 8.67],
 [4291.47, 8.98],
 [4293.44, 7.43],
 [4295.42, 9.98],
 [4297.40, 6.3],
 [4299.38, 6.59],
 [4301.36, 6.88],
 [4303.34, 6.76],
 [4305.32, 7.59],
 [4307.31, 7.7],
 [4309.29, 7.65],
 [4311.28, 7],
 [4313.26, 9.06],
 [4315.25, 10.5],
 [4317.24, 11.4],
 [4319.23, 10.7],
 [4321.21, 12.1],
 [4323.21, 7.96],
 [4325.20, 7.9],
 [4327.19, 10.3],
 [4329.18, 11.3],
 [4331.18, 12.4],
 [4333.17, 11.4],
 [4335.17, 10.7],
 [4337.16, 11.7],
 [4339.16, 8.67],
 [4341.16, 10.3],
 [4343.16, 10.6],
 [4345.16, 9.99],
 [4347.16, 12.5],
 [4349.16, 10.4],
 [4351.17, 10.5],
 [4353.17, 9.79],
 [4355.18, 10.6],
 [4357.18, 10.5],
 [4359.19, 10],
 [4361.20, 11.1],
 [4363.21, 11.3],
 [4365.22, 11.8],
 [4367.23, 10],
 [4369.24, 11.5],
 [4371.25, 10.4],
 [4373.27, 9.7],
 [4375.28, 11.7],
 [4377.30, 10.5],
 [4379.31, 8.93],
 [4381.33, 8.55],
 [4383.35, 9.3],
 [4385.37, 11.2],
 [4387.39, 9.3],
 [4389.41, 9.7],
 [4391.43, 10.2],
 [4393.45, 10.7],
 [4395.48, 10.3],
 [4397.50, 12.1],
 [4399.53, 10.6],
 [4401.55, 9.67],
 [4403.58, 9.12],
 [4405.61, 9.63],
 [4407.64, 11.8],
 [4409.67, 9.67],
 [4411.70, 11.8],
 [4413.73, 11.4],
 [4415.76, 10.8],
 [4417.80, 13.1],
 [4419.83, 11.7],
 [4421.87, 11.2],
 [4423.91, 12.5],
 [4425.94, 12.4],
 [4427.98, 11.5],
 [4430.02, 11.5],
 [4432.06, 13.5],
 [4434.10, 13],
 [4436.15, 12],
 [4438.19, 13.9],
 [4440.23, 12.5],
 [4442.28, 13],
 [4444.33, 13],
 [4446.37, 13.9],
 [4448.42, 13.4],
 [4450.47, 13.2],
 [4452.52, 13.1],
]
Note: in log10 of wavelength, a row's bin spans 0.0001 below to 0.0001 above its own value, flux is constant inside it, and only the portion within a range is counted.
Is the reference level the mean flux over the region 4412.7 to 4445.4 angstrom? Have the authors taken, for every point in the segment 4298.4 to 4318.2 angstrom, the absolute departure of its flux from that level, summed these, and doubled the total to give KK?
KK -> 84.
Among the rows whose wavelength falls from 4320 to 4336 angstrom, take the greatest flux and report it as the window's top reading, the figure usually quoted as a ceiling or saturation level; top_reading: 12.4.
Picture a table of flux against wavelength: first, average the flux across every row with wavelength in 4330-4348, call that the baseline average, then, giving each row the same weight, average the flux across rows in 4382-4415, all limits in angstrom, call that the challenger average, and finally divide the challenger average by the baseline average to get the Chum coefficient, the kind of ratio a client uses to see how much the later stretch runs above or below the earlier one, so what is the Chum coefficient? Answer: 0.95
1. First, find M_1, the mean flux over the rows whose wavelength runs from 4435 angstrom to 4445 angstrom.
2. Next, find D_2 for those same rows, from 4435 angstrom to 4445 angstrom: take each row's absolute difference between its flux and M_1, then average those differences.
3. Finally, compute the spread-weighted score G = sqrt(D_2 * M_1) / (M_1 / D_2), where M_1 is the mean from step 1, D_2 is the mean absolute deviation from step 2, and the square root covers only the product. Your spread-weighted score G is 0.100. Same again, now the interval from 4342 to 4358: 0.100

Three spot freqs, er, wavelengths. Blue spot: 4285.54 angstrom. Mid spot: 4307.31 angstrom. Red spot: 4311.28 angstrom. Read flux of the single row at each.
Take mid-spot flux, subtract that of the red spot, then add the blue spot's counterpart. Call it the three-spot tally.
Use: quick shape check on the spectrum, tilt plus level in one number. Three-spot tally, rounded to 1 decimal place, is 10.5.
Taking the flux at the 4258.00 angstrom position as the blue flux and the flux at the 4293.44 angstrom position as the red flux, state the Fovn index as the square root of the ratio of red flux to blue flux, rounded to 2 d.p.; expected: 0.92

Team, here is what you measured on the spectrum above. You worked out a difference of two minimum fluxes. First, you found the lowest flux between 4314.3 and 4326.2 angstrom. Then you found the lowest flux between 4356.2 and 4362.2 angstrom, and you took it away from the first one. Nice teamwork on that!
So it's -2.1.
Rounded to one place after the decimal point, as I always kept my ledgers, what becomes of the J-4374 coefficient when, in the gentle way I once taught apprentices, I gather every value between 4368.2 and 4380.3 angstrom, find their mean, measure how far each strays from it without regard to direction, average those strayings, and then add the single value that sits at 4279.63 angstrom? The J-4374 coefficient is 11.1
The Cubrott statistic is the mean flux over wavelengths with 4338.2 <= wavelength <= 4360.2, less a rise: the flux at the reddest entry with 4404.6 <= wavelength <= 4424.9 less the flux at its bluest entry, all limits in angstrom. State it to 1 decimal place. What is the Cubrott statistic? 7.5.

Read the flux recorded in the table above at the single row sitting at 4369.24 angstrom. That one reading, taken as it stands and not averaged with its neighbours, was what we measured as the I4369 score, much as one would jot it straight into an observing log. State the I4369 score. 11.5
